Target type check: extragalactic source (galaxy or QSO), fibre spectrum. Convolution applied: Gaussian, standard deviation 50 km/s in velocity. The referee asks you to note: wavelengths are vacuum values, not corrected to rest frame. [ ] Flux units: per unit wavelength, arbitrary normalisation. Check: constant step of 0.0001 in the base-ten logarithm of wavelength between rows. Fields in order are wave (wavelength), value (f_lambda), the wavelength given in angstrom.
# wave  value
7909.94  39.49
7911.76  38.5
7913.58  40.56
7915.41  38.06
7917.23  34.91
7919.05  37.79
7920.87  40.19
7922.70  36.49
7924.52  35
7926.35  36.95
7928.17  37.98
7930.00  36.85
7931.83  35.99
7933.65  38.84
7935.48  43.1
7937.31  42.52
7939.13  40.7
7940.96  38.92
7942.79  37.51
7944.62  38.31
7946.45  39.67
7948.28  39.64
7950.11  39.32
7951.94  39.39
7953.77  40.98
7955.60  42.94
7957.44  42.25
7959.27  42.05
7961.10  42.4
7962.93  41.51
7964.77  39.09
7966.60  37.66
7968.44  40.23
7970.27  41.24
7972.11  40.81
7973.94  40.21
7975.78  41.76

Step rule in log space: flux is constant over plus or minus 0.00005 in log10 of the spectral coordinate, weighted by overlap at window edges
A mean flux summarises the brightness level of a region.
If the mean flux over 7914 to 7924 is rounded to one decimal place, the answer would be 37.5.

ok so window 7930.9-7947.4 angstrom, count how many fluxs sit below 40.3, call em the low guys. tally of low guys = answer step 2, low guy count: 6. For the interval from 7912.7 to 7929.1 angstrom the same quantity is 8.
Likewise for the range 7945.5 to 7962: 4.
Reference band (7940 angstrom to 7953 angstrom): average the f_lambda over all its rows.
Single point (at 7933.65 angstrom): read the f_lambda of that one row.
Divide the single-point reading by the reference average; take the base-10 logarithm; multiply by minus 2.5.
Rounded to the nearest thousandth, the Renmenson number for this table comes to 0.004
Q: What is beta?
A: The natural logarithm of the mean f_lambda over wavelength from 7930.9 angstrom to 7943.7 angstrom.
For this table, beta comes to 3.68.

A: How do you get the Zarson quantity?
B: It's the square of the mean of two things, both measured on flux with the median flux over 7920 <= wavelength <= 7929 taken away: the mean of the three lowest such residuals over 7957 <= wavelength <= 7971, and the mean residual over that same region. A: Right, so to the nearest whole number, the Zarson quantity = 9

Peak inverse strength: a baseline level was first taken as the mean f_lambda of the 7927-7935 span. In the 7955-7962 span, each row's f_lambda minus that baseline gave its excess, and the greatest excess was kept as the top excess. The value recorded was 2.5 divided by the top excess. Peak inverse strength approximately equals 0.5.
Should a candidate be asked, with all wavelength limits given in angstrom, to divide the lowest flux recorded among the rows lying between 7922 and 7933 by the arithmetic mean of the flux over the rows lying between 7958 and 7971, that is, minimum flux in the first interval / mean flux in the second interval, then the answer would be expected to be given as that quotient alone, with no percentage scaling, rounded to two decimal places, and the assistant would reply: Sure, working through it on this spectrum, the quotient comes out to 0.86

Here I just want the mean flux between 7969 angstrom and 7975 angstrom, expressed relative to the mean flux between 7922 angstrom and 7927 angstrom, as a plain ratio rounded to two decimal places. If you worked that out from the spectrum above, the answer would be 1.13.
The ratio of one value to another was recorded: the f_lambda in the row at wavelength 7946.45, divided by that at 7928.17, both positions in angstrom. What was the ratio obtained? 1.04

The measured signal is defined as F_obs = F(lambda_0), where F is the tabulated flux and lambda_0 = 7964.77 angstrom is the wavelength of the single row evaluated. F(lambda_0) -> 39.09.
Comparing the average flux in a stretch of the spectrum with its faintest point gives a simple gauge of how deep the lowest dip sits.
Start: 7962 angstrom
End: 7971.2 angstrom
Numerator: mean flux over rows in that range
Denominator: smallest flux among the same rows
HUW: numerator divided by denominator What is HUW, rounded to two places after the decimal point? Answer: 1.06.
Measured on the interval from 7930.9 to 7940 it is 1.12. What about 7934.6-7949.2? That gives 1.07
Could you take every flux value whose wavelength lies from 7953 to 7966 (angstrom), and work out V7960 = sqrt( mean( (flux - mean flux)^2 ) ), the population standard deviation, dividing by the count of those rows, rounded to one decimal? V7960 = 1.2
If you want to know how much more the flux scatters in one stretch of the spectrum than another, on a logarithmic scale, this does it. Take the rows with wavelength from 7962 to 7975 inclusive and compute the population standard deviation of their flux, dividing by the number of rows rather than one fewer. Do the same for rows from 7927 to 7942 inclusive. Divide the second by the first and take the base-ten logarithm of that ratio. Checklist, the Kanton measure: 0.28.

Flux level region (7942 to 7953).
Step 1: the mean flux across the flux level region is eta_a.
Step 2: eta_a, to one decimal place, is 39.0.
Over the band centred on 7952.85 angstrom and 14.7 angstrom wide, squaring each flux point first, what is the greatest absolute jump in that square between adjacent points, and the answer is 164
